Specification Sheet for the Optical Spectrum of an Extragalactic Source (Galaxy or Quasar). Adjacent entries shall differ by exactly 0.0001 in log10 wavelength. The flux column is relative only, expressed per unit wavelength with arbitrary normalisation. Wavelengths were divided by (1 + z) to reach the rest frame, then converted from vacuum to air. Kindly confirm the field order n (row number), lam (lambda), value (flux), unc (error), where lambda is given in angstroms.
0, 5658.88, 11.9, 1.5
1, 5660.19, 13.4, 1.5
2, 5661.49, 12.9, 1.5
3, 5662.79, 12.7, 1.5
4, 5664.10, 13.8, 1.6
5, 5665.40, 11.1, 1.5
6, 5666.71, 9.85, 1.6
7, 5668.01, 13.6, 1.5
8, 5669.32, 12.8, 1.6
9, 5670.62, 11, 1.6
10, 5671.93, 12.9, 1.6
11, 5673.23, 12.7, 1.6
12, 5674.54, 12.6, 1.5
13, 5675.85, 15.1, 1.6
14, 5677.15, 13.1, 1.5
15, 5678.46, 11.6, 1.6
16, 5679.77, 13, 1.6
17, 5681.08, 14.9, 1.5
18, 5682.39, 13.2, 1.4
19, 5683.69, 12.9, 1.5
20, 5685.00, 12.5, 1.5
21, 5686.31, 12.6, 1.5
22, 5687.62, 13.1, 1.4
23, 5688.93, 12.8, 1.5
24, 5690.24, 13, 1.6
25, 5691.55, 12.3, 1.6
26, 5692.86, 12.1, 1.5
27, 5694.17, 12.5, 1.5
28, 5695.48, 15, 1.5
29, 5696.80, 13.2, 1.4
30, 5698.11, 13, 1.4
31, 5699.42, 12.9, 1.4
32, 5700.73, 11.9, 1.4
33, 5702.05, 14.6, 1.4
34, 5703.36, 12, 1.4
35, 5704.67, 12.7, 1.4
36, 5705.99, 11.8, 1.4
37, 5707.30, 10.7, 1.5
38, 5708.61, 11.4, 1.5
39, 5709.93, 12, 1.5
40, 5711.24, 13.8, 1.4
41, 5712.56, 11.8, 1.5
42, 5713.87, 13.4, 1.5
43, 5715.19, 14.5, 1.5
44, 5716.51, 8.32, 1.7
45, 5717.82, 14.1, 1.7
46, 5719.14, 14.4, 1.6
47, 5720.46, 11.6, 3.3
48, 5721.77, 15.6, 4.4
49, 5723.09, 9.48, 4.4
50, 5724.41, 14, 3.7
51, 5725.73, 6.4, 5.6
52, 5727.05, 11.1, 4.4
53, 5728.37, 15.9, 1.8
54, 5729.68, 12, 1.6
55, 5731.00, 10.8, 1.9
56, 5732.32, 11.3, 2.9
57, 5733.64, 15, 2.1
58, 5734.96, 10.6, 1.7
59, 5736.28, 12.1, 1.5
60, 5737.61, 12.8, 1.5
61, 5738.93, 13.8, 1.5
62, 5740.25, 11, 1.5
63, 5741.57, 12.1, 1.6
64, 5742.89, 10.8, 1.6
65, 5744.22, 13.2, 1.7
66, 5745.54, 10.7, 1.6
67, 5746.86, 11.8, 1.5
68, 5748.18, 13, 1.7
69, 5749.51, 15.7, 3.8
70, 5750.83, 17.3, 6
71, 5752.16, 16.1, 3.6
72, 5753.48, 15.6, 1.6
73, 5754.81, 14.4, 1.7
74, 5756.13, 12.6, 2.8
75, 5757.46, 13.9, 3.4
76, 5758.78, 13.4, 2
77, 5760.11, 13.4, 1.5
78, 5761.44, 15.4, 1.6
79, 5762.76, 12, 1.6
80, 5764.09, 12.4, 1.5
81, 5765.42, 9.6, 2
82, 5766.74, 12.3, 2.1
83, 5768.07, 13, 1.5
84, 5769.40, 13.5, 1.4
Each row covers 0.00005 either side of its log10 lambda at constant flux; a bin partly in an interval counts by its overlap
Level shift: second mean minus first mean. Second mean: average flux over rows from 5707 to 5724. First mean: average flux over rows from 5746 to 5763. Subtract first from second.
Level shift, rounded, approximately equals -1.8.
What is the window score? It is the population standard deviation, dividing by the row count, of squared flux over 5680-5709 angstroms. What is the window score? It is 27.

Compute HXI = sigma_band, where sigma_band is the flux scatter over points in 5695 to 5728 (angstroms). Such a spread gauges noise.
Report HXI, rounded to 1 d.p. 2.1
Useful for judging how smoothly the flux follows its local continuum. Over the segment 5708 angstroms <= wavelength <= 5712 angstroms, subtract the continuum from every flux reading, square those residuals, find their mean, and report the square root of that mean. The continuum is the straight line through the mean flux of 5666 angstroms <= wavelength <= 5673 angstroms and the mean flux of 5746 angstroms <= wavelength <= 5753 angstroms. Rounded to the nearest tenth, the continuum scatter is 1.4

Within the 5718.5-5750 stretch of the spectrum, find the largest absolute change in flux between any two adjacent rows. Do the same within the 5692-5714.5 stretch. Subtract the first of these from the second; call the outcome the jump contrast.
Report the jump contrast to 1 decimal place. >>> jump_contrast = -4.9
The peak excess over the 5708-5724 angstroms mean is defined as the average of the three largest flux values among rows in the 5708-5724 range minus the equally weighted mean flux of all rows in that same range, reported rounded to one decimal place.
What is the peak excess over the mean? 2.3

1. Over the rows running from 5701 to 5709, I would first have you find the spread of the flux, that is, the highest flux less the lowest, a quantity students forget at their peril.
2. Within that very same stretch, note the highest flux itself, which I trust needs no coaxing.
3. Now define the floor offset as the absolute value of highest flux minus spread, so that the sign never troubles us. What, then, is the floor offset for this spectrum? 10.7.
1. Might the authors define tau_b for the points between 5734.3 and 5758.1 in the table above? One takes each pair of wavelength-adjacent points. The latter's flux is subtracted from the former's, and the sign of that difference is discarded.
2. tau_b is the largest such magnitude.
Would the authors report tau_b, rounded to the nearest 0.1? 2.8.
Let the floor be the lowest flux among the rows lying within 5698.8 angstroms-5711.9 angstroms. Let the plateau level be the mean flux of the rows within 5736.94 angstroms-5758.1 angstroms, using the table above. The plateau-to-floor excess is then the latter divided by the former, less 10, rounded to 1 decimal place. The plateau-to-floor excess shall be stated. -8.7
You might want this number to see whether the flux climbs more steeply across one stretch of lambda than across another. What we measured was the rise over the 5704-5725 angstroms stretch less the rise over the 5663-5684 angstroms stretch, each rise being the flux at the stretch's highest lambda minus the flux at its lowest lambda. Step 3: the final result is 2.2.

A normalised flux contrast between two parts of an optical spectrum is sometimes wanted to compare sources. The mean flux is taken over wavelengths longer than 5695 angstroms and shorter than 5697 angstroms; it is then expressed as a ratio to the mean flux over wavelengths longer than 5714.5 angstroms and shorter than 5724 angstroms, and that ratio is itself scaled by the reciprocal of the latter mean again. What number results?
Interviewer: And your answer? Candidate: 0.089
